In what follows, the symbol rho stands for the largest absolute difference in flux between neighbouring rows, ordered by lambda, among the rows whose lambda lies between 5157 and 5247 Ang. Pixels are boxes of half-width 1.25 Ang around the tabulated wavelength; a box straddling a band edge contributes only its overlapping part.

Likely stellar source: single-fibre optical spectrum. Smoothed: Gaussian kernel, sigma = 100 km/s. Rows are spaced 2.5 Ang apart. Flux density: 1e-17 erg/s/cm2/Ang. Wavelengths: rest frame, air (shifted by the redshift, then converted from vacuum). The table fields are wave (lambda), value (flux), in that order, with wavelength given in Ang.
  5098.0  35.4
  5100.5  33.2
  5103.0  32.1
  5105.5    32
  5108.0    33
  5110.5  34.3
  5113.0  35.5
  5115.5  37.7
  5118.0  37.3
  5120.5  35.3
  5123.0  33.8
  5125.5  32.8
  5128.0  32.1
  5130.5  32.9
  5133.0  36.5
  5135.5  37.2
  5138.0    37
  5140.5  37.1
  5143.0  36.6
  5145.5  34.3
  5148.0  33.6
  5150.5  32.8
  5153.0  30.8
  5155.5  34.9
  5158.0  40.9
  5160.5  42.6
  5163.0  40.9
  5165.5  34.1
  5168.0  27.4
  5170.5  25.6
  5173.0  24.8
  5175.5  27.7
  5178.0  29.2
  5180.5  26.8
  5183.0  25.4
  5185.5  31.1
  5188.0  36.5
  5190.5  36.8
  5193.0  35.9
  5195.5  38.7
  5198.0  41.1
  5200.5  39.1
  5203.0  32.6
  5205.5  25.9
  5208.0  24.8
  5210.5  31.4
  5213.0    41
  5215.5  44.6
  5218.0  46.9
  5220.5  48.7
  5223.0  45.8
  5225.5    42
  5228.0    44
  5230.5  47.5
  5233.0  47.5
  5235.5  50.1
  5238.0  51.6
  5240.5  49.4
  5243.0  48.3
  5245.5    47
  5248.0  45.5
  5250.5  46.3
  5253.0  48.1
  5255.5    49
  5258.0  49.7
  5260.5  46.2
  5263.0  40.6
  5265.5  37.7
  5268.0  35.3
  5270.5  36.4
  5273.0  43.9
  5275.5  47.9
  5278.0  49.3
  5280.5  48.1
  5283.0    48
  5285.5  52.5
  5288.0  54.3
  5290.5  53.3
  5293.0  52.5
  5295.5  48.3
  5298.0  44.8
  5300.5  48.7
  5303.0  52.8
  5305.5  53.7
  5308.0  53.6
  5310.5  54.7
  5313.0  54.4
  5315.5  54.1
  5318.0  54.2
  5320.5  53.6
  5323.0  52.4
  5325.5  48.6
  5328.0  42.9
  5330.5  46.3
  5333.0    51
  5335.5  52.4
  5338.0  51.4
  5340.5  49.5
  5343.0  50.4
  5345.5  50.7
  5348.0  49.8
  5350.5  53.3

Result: 9.6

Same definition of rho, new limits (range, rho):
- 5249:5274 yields 7.5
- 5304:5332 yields 5.7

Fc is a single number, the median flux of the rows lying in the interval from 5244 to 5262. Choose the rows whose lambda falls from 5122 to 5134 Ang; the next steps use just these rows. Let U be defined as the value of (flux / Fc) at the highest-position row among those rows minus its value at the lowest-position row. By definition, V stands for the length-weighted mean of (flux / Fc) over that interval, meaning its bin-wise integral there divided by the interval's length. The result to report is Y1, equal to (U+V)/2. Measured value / 0.39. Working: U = 0.057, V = 0.7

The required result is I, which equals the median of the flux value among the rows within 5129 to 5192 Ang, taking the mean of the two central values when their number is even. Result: 34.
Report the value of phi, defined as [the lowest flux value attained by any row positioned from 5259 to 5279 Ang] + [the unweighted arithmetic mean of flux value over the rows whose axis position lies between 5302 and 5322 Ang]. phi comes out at 89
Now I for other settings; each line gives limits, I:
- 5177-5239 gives 39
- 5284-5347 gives 52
